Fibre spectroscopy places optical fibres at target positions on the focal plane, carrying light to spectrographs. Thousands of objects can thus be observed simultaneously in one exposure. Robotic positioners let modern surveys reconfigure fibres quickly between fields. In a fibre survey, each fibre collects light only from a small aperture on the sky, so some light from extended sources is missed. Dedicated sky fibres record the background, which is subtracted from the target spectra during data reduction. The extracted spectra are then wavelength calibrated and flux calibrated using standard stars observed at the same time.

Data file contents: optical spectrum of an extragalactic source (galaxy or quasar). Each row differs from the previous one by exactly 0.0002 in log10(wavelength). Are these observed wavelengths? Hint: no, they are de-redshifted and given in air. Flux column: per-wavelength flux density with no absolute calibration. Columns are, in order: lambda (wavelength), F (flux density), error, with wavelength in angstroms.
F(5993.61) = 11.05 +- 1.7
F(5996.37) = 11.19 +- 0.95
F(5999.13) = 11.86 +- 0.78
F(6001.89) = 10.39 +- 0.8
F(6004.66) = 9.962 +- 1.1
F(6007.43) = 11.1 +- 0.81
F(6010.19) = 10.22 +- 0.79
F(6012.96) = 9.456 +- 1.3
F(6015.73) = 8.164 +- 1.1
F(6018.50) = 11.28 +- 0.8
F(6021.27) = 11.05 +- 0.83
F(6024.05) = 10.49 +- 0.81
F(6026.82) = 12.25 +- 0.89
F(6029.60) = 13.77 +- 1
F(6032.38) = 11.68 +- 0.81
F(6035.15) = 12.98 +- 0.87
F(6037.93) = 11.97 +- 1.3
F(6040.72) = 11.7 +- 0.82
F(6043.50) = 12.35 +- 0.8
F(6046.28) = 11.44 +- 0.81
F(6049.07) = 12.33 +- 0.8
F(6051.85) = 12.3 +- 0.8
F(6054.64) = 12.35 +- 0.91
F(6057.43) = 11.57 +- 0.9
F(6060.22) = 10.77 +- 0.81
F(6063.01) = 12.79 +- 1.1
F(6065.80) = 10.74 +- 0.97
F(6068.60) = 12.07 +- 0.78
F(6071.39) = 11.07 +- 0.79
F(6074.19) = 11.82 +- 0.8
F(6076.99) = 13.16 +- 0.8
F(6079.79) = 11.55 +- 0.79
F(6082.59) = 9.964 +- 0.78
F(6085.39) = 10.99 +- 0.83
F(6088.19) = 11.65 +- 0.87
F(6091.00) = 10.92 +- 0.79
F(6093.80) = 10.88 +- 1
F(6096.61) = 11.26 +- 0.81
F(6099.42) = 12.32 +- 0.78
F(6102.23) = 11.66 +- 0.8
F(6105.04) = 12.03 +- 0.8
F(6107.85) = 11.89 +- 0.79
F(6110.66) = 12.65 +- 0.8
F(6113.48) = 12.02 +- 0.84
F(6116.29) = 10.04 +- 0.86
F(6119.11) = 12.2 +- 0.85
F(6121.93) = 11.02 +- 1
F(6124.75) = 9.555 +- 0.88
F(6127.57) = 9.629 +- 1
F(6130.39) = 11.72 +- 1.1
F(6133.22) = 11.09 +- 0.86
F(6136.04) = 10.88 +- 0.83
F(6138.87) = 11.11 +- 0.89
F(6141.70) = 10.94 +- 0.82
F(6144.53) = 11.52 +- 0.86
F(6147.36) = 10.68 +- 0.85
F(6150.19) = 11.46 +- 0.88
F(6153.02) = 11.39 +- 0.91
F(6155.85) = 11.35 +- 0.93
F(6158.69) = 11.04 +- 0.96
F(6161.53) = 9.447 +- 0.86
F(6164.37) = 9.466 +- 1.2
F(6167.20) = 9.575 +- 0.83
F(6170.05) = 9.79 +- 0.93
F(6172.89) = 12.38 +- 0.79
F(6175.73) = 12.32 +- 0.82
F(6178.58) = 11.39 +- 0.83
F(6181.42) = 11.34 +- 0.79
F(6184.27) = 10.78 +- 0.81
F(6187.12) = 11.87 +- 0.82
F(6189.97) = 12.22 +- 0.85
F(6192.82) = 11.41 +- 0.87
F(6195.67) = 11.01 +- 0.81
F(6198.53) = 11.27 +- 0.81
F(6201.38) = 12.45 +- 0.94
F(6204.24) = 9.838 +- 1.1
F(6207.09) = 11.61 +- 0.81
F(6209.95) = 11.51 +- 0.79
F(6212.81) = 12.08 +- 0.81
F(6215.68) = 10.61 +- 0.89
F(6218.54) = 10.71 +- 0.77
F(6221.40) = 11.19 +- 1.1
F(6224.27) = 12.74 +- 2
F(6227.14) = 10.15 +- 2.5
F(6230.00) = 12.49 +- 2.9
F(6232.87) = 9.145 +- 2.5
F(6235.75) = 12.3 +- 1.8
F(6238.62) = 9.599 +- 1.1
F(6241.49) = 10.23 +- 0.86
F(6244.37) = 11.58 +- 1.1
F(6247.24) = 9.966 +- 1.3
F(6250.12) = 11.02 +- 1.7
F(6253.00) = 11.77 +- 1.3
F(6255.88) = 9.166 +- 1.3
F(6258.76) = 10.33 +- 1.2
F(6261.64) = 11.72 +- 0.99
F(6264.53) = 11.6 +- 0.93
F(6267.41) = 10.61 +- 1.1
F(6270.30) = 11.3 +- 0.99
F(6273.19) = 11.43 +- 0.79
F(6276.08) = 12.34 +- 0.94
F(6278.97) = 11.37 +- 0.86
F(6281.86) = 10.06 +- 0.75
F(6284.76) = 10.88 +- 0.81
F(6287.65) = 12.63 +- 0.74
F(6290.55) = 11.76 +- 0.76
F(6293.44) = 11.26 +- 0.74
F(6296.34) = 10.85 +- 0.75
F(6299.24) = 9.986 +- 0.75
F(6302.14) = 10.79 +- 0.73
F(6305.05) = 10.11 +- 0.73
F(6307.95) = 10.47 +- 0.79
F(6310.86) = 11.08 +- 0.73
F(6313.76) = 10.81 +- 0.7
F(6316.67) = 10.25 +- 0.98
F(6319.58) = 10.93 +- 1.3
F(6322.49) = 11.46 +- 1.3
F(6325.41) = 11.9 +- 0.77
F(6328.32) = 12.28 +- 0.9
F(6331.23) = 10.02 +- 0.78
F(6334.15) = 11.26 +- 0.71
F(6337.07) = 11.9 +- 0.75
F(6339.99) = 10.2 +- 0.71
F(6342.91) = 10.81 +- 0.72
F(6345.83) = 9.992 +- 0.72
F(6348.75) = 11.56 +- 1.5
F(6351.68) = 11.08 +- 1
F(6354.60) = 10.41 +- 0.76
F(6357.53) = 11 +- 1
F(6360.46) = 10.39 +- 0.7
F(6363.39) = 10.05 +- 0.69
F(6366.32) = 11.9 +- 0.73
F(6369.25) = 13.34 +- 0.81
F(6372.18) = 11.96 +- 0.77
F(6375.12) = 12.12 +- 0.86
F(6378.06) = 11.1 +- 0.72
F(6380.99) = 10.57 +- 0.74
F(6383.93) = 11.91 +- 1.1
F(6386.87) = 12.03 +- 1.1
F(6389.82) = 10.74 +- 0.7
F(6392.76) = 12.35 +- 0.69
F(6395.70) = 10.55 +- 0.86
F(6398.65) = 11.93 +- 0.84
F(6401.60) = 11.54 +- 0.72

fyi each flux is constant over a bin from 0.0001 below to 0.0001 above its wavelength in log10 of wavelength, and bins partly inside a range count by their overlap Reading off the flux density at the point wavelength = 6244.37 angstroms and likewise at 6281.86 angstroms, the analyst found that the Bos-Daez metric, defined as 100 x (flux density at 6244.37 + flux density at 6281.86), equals 2164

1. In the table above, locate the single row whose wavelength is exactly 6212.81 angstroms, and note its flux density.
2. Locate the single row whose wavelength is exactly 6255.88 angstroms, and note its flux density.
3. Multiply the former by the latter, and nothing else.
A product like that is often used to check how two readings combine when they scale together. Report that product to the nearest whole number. 111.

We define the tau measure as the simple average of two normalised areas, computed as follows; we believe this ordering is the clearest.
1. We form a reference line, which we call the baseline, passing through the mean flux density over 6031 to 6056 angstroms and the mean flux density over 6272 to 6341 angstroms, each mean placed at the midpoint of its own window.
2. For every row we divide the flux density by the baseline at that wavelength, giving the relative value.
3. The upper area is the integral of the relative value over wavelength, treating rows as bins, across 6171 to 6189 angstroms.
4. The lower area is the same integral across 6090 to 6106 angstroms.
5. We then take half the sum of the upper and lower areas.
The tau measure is 16.8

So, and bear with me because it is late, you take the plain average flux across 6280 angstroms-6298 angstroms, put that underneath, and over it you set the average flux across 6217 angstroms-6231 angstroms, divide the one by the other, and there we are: 1.02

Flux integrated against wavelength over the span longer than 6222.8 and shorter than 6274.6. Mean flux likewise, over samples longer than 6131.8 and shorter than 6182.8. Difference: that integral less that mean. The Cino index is 556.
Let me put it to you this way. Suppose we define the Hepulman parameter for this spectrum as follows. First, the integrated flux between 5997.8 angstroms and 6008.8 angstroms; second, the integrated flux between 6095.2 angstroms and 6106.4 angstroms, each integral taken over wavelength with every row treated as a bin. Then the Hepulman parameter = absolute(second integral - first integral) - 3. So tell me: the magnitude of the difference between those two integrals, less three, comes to 10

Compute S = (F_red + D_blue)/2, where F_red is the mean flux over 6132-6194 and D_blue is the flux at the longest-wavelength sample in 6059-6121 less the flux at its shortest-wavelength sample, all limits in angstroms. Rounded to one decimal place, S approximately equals 6.2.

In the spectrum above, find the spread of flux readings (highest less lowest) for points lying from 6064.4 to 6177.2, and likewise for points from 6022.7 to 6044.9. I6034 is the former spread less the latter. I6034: 0.4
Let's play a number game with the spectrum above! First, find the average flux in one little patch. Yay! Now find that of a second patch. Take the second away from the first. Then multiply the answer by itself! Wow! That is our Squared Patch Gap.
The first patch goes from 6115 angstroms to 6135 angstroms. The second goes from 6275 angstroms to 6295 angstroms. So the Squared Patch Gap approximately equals 0.5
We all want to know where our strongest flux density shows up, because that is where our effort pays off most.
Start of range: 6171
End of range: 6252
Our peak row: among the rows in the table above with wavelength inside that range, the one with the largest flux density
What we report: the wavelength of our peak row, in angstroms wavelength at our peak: 6224.27 angstroms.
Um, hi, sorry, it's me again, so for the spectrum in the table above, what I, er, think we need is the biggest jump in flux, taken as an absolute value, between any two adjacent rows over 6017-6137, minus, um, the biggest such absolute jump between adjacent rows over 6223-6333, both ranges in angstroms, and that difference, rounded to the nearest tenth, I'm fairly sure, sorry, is -1.2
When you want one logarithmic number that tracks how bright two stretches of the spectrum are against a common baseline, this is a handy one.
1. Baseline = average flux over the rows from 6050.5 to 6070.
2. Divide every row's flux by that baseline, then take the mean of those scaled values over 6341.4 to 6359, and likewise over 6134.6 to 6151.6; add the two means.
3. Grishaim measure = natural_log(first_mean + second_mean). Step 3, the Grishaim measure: 0.619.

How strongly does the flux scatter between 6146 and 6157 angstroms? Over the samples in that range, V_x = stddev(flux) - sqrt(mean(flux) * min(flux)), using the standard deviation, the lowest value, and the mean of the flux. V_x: -10.6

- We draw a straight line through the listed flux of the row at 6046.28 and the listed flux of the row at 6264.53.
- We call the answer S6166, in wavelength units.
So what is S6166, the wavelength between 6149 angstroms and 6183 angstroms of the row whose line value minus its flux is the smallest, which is 6172.89 angstroms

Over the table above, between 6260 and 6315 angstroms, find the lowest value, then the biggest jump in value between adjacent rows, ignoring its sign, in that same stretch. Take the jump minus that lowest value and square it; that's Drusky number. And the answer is 68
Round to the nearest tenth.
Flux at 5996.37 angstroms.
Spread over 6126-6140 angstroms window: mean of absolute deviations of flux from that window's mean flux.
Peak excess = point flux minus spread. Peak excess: 10.7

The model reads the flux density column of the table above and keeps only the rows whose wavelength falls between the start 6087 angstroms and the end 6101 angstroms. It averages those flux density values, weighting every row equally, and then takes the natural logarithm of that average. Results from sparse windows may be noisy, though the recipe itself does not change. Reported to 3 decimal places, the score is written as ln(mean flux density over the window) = 2.434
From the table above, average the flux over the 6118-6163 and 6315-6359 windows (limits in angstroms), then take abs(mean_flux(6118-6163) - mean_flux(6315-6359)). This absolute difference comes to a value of 0.1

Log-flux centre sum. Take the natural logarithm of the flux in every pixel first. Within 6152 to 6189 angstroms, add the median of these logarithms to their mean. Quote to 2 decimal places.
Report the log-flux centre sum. 4.82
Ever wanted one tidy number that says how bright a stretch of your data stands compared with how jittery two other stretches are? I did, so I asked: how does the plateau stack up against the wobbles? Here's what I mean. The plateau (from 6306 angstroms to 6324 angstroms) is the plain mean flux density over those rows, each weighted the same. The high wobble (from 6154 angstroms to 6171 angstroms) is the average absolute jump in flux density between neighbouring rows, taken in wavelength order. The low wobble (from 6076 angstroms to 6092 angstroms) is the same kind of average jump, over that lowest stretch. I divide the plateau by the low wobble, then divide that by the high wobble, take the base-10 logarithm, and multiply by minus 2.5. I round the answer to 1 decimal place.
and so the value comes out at -3.3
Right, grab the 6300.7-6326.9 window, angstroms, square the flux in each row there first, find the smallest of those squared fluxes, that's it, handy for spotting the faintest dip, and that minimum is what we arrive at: 102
